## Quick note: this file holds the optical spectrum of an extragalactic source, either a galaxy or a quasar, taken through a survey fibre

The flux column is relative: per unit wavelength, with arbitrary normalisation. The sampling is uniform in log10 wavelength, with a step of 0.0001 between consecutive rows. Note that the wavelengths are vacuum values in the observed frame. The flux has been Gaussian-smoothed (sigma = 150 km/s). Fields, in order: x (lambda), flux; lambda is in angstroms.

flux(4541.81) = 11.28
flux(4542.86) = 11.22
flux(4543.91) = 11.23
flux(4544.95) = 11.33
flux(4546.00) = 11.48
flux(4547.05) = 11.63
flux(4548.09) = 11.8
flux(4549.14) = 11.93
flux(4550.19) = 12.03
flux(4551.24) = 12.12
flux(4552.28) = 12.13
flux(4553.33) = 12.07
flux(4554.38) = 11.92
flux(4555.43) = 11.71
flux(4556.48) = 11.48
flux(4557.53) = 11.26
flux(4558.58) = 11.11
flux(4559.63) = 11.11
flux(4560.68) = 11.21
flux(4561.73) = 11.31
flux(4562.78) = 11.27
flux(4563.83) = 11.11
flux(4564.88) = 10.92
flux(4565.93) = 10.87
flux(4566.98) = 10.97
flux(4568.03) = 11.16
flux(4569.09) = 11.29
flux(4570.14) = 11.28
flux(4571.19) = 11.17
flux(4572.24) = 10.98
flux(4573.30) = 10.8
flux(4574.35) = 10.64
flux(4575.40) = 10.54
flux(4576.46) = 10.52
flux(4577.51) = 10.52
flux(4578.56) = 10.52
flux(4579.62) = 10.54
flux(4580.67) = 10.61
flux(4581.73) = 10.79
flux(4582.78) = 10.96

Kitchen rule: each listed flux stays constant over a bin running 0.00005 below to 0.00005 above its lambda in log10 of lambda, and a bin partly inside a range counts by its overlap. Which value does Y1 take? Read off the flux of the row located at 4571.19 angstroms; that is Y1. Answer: 11.17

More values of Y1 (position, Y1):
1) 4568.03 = 11.16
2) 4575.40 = 10.54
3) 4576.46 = 10.52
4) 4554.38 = 11.92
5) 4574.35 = 10.64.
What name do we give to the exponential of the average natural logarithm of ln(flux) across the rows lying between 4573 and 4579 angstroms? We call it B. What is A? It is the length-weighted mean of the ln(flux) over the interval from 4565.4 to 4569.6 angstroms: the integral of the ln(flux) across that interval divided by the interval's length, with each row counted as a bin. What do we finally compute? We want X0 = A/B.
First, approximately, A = 2.40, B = 2.36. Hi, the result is 1.02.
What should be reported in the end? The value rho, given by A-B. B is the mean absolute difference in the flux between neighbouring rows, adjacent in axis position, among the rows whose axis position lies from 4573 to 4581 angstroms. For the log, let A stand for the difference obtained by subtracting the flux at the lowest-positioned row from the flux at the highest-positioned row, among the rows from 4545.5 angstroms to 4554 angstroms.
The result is 0.54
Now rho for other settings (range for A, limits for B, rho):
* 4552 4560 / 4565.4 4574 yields -1.15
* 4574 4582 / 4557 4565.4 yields 0.04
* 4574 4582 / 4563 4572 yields 0.04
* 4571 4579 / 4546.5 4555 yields -0.75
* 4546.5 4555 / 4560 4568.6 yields 0.17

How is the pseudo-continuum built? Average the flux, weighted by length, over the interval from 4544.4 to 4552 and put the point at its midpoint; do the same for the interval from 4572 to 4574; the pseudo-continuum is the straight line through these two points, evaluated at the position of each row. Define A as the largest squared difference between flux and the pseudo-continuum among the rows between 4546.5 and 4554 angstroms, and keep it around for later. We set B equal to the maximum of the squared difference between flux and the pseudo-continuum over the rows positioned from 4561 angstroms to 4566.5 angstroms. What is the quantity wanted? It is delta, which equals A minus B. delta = 0.2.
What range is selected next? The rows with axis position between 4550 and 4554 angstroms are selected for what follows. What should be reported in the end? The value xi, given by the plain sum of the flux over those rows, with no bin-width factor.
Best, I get 48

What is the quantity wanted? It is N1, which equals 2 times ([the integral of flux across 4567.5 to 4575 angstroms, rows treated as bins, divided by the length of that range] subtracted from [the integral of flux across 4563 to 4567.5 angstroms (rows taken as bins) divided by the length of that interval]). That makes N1 -0.1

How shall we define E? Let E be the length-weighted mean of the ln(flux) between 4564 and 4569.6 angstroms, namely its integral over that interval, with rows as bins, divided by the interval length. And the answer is 2.40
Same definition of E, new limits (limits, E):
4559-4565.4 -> 2.41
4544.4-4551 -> 2.46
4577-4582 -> 2.36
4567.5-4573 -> 2.41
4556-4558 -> 2.43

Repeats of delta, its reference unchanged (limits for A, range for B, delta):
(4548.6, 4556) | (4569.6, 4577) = 0.1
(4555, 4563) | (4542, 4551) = -0.5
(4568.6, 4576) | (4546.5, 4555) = -0.1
